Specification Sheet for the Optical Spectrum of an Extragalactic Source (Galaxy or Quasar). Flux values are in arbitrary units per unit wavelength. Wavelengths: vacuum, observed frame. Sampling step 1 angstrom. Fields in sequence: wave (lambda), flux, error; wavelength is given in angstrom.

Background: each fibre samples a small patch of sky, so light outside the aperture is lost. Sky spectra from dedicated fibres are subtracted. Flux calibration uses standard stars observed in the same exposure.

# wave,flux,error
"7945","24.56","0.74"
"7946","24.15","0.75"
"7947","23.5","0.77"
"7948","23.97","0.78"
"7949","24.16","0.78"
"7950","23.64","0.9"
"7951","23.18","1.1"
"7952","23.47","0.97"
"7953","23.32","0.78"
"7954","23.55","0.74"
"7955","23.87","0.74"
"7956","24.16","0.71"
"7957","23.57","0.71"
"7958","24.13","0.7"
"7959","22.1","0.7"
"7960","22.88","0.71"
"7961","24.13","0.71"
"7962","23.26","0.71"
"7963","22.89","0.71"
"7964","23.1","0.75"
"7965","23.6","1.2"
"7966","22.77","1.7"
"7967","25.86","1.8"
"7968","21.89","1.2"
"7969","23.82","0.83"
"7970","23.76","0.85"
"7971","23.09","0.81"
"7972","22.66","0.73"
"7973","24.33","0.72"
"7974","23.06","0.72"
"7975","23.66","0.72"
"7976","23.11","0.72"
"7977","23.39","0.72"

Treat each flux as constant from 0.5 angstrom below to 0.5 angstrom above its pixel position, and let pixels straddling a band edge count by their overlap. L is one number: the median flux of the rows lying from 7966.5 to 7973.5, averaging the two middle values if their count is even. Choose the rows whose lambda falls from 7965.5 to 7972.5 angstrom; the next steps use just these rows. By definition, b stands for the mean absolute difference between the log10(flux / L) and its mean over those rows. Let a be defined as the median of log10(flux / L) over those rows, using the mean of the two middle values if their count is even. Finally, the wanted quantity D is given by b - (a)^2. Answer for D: 0.017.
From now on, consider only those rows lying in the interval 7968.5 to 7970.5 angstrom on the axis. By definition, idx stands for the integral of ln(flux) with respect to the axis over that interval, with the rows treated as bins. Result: 6.339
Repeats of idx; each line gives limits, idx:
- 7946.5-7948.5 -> 6.334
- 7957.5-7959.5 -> 6.279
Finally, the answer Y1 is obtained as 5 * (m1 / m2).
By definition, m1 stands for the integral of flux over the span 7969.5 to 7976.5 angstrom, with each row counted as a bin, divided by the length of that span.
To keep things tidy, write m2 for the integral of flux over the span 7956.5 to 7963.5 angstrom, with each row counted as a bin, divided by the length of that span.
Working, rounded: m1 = 23.4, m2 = 23.28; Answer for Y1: 5.022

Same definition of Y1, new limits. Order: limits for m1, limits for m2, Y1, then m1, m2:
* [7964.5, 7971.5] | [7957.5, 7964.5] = 5.071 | 23.5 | 23.21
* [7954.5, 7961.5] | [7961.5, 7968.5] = 5.045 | 23.5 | 23.34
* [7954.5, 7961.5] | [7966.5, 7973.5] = 4.983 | 23.5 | 23.63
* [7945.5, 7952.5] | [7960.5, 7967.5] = 5.014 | 23.7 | 23.66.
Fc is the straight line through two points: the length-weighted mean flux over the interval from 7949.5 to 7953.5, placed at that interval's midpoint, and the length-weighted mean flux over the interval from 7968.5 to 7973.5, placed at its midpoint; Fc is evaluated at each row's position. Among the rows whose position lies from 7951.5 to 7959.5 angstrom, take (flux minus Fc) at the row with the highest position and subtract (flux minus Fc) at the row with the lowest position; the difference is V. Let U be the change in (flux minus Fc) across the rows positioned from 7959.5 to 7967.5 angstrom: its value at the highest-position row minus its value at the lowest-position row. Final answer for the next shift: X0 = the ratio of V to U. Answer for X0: -0.5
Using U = 2.9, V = -1.4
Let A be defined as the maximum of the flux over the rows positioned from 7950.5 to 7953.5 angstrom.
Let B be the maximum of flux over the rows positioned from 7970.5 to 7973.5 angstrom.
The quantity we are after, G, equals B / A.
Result 1.04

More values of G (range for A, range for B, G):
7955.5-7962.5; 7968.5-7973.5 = 1.01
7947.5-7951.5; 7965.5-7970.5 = 1.07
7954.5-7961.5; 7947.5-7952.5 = 1.00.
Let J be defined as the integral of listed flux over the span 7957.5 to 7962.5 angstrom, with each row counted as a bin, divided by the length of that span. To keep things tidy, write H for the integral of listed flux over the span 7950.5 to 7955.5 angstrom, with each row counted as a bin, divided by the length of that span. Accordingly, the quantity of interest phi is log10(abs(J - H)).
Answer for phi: -0.7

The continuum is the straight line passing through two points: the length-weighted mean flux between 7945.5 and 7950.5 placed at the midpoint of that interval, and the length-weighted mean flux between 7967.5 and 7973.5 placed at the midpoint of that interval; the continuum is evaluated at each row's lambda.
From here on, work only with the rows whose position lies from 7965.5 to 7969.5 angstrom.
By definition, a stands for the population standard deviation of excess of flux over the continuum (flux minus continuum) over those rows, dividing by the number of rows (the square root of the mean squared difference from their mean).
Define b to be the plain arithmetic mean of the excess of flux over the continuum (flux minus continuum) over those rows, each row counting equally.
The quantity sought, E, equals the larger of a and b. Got 1.48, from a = 1.48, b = 0.2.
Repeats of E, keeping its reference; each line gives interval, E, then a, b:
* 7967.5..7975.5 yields 0.75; 0.75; 0.1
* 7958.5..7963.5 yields 0.68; 0.68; -0.5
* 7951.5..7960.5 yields 0.59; 0.59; -0.2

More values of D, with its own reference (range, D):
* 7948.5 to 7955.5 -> 0.005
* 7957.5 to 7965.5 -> 0.010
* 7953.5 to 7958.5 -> 0.004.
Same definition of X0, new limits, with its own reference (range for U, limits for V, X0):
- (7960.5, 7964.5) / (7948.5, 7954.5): 0.6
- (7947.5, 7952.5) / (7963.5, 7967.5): -5.2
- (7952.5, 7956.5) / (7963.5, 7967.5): 3.3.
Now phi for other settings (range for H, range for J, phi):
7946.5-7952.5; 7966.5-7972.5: -0.9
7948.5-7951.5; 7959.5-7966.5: -0.4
